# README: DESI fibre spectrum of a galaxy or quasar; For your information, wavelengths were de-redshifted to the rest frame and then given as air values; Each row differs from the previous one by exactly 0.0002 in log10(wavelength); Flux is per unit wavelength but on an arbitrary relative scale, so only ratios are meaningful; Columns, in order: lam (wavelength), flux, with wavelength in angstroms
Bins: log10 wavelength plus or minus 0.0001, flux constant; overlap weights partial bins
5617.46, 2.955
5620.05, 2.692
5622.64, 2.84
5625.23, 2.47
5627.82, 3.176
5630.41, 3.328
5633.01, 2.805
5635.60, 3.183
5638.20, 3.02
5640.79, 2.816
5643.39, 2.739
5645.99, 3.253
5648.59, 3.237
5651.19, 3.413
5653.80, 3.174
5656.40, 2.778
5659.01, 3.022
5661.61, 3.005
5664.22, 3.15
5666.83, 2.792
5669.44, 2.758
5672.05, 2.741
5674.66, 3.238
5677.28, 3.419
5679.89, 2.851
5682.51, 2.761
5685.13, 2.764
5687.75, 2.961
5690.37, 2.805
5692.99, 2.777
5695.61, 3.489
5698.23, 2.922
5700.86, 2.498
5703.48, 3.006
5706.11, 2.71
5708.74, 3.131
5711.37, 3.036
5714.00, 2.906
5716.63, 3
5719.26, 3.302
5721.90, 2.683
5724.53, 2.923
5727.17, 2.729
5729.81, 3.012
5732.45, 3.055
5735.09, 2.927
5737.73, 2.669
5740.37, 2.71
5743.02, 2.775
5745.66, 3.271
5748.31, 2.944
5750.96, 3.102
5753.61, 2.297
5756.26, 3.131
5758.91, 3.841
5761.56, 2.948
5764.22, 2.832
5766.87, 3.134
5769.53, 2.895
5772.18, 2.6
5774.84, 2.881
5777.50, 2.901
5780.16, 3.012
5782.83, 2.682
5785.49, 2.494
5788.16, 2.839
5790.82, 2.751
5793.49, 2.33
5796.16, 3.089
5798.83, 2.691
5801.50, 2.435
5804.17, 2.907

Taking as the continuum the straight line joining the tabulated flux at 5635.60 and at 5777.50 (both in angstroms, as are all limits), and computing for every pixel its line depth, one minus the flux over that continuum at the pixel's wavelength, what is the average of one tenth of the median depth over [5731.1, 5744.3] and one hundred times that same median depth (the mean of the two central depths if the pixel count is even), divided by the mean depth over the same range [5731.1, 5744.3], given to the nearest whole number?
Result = 64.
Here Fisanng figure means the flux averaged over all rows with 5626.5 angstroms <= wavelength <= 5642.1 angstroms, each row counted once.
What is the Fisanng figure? 3.05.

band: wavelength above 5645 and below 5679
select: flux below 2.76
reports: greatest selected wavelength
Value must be 5672.05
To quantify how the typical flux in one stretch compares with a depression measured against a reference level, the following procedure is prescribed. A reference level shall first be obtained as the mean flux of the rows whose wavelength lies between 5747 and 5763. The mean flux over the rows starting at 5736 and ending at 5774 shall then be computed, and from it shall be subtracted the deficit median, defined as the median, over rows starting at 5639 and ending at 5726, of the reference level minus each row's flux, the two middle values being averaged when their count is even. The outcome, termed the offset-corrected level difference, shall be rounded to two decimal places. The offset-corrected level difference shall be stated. 2.82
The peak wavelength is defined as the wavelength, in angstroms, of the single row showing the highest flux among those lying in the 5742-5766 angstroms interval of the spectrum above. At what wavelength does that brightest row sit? 5758.91 angstroms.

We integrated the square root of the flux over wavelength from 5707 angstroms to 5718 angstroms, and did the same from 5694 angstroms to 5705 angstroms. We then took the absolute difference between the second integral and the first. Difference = 0.2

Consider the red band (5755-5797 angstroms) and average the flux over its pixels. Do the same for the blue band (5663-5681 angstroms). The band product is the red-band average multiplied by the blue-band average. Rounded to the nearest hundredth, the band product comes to 8.67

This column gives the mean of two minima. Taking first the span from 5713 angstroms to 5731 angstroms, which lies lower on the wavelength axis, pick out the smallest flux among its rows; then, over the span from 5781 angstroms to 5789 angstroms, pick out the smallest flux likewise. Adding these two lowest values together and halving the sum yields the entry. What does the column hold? 2.59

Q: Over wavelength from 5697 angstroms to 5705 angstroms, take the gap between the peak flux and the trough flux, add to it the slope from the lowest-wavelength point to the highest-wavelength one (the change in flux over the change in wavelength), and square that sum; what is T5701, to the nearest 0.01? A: 0.27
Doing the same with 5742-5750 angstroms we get 0.28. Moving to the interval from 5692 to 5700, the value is 0.55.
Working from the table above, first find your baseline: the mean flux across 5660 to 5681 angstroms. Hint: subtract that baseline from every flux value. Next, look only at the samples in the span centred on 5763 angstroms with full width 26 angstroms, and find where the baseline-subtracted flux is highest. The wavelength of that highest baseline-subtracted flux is 5758.91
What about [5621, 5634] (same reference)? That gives 5630.41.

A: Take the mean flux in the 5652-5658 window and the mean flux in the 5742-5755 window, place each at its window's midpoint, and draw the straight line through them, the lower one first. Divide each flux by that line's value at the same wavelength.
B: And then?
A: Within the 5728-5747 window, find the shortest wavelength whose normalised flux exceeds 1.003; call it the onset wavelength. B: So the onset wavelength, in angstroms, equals 5729.81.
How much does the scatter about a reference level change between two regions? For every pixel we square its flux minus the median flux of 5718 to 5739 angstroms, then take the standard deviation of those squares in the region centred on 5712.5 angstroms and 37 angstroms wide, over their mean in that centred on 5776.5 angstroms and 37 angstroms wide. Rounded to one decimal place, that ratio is 0.8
